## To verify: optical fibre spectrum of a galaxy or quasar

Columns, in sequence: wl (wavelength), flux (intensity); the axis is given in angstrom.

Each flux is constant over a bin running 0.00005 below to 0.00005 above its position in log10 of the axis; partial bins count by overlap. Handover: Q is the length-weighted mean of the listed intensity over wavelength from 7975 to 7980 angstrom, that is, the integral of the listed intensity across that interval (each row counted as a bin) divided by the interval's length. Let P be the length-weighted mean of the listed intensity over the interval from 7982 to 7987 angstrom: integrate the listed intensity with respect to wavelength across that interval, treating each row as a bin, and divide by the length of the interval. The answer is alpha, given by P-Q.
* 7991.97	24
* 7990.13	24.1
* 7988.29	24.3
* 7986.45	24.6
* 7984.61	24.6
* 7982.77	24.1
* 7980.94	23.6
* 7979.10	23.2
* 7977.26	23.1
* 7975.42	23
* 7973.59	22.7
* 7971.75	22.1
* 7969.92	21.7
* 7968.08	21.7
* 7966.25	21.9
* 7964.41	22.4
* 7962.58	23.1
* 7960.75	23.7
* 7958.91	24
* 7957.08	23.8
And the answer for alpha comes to 1.3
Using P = 24.4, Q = 23.1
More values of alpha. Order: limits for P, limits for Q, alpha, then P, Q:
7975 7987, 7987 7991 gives -0.5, 23.7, 24.2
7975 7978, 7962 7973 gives 0.9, 23.0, 22.1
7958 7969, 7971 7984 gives -0.4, 22.8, 23.2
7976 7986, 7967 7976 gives 1.5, 23.7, 22.2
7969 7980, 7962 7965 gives -0.1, 22.6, 22.8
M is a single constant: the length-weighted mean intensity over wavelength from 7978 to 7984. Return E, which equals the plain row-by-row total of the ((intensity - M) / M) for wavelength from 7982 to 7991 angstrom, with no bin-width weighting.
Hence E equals 0.1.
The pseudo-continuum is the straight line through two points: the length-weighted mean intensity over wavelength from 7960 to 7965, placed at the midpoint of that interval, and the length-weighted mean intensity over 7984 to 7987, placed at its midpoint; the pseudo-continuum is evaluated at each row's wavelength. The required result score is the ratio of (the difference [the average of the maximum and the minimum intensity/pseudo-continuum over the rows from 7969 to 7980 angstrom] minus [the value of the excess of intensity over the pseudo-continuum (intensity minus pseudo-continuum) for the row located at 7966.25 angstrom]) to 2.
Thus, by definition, 1.20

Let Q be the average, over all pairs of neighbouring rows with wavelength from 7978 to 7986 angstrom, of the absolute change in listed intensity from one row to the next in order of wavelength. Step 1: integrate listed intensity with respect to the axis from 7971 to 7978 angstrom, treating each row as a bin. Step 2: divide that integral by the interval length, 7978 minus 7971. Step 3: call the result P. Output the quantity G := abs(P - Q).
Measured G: 22.3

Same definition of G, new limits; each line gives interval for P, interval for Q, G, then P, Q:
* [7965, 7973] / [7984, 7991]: 21.7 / 21.9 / 0.17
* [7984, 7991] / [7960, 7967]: 23.8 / 24.4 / 0.60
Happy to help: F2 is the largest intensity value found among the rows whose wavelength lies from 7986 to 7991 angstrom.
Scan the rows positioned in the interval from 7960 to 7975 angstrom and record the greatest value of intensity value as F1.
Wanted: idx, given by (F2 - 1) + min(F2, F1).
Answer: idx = 47.3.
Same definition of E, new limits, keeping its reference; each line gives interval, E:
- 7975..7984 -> -0.1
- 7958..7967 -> -0.1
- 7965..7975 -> -0.3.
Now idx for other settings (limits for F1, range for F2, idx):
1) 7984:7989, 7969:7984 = 47.2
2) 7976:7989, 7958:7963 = 47.0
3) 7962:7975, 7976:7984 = 46.2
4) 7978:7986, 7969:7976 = 45.0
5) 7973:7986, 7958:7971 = 47.0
